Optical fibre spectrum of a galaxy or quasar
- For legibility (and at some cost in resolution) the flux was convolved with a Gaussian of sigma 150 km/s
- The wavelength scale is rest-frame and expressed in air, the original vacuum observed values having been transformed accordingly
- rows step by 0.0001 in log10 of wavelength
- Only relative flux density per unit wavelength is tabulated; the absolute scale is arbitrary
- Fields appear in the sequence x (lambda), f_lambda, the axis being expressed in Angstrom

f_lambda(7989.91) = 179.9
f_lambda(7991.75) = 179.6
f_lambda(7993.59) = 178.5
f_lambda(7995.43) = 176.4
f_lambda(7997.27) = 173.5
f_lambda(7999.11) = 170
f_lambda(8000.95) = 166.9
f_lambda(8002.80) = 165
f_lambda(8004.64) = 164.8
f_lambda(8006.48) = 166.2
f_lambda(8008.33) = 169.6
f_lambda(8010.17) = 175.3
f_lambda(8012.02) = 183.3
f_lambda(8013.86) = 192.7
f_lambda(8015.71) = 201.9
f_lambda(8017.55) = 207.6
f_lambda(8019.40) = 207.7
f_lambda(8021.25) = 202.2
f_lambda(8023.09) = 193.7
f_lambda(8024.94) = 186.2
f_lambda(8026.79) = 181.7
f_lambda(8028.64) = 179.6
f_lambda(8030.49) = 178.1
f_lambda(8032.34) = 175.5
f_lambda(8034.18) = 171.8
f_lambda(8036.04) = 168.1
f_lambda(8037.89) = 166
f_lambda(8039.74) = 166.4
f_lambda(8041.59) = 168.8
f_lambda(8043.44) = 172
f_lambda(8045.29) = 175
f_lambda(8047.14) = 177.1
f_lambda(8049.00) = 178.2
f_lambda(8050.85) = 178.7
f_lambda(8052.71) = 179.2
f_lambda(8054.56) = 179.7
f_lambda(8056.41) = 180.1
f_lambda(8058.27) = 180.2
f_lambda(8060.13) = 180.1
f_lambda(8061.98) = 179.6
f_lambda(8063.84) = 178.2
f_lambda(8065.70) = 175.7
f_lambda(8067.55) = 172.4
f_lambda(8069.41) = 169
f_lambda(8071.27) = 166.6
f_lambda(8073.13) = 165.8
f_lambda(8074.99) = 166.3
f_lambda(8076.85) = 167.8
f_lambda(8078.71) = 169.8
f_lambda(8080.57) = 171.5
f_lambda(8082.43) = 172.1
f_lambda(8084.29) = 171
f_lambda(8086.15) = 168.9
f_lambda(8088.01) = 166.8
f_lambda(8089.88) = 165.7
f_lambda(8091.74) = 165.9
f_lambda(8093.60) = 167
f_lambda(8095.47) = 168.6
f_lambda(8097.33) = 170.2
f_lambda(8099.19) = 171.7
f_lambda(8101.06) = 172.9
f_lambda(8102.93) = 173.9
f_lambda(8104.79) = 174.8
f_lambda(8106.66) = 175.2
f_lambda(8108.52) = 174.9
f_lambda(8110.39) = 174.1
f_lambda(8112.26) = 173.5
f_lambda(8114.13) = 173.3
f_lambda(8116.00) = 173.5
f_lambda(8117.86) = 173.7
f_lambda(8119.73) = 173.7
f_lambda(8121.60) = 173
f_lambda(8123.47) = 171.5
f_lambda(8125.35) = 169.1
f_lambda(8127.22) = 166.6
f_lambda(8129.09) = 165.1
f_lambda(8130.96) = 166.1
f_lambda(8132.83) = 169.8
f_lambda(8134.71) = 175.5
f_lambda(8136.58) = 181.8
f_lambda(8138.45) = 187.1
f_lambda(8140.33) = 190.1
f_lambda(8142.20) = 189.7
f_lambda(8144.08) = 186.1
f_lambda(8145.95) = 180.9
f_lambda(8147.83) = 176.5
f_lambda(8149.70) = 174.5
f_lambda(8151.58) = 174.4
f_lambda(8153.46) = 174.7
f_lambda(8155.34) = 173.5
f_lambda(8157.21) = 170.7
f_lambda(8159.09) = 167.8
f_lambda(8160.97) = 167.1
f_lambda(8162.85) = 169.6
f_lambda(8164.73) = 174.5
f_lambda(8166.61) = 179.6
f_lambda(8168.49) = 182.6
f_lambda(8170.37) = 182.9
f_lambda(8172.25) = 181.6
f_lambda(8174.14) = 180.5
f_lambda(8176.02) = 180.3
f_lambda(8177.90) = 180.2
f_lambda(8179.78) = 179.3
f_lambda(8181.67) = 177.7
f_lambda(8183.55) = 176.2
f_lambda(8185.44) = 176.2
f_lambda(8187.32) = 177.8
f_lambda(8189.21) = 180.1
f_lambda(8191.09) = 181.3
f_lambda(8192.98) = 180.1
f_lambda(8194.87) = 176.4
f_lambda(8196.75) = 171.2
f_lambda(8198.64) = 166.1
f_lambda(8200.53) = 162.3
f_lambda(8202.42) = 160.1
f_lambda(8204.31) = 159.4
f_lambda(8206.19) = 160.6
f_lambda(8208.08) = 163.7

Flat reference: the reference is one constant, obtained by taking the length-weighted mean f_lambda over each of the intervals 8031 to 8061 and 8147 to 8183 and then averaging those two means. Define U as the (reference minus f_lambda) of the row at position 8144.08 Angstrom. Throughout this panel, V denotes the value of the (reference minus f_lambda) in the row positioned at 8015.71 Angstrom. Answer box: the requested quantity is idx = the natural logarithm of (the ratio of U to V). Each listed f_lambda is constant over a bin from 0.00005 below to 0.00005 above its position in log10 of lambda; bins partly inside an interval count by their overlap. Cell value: -0.9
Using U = -10.6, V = -26.4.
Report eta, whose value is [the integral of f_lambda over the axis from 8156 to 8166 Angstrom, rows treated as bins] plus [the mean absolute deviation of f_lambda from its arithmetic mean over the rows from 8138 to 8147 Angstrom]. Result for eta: 1707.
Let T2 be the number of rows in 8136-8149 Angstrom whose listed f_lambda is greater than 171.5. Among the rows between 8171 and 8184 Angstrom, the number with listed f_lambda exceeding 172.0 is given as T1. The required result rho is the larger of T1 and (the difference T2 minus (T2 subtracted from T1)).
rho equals 7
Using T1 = 7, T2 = 7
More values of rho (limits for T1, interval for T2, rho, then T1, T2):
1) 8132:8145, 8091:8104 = 6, 6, 3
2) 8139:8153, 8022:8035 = 7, 7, 7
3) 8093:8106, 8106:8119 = 11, 3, 7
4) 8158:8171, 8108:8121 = 10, 4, 7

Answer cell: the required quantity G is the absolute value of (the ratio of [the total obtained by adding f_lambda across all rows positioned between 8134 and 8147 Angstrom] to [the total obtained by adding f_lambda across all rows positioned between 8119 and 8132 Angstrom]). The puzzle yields 1.09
